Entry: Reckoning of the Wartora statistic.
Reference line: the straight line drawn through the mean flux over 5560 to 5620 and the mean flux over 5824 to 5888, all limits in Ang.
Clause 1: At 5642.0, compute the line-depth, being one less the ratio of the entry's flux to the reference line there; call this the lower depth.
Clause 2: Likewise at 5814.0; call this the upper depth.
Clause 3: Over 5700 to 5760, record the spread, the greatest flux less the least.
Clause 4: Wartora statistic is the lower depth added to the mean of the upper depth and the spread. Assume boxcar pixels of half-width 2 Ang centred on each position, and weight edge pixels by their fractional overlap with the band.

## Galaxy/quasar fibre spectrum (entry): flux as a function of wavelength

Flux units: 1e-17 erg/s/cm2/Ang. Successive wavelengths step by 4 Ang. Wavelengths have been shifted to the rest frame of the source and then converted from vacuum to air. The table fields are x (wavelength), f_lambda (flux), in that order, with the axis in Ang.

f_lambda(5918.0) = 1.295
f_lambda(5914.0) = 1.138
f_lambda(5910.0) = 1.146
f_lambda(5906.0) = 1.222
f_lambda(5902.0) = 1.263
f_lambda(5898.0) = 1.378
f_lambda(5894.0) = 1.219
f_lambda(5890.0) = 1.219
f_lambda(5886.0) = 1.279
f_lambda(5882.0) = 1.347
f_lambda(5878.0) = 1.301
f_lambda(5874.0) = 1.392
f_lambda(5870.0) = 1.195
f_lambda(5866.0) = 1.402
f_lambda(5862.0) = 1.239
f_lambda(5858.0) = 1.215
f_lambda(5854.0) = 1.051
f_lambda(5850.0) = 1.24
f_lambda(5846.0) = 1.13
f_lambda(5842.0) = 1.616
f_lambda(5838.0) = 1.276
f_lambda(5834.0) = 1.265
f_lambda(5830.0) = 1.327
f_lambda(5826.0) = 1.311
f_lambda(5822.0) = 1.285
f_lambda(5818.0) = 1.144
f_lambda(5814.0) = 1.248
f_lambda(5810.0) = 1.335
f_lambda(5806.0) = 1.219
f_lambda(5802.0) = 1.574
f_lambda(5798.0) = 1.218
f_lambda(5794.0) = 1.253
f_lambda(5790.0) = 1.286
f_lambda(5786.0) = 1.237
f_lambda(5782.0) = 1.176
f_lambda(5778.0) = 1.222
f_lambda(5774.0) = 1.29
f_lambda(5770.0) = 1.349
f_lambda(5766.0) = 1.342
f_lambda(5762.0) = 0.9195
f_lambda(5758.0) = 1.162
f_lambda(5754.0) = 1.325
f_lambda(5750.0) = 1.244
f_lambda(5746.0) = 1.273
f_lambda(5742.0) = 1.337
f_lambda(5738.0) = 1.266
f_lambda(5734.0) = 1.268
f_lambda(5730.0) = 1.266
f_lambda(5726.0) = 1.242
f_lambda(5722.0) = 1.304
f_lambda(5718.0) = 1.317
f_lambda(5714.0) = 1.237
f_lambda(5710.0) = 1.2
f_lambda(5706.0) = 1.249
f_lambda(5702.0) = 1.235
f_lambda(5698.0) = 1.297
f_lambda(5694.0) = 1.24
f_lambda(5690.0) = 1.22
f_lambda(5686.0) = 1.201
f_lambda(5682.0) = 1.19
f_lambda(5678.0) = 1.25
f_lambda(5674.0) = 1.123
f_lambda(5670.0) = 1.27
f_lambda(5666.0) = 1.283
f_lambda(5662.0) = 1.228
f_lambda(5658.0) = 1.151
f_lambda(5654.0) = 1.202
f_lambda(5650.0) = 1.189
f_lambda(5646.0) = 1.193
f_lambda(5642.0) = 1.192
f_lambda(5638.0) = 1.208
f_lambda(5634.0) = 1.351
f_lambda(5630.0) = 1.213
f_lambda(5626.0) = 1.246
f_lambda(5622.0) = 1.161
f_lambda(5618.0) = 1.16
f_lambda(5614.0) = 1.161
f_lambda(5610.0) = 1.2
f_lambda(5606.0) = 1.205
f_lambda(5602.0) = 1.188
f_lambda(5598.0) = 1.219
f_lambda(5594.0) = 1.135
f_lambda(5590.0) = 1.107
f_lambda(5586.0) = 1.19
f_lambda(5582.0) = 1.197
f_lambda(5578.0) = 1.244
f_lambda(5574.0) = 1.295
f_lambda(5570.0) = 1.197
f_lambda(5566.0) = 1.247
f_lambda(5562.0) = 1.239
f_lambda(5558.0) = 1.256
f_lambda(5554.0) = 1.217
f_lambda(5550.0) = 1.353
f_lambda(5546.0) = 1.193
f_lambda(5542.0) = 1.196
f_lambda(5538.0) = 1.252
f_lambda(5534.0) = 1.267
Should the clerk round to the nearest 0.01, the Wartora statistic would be 0.12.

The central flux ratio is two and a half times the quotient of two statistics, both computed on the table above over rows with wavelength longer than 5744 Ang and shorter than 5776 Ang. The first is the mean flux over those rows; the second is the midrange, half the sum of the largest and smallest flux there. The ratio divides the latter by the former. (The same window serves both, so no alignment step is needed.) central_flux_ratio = 2.29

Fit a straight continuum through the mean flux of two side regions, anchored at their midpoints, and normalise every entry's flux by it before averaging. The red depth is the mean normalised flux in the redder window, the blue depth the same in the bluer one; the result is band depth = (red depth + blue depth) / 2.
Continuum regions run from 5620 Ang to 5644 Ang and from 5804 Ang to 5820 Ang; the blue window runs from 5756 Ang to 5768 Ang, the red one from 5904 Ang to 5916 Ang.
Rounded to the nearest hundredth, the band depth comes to 0.93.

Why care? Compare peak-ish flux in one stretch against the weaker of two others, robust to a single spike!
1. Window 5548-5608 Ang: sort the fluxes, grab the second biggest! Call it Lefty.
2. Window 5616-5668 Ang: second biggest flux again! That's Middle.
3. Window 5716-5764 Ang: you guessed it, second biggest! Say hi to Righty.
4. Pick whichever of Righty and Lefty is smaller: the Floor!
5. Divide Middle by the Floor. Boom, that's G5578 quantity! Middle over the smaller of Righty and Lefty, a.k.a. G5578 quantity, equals 0.99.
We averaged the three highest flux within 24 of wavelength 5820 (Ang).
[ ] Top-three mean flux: 1.51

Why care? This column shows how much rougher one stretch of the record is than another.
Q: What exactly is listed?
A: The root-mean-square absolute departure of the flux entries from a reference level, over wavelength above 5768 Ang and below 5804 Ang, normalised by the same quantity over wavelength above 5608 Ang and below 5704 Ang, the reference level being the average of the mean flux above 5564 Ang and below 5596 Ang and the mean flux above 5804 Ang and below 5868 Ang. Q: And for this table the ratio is 2.3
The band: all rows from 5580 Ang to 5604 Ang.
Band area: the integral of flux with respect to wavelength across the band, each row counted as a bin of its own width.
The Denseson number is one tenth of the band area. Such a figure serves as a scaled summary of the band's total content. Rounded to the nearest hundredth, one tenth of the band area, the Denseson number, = 2.81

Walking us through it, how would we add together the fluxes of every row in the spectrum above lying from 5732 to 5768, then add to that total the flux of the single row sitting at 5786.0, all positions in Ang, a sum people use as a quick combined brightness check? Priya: 12.4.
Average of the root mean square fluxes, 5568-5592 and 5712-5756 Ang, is 1.24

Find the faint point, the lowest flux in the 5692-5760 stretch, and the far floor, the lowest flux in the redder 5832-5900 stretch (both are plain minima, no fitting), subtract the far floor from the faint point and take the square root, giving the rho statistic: 0.33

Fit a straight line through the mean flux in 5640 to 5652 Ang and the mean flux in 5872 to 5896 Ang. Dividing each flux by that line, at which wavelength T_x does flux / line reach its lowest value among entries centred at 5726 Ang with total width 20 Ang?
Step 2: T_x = 5726.0 Ang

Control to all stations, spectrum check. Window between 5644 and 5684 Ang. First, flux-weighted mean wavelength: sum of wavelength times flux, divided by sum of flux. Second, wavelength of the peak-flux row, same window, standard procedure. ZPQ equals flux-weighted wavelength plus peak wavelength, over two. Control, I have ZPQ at 5665.0 Ang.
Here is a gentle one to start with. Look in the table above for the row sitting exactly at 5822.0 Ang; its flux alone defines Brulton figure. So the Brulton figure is 1.285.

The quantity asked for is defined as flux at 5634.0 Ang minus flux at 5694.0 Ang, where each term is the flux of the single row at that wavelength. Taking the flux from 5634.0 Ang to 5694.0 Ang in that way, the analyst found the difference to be 0.11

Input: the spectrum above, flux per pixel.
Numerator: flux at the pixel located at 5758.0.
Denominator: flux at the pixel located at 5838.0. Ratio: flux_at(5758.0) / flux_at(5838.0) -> 0.91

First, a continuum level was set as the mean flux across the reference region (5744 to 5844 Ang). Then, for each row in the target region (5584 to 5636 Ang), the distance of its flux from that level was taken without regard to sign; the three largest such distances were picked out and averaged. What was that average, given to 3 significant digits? 0.142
